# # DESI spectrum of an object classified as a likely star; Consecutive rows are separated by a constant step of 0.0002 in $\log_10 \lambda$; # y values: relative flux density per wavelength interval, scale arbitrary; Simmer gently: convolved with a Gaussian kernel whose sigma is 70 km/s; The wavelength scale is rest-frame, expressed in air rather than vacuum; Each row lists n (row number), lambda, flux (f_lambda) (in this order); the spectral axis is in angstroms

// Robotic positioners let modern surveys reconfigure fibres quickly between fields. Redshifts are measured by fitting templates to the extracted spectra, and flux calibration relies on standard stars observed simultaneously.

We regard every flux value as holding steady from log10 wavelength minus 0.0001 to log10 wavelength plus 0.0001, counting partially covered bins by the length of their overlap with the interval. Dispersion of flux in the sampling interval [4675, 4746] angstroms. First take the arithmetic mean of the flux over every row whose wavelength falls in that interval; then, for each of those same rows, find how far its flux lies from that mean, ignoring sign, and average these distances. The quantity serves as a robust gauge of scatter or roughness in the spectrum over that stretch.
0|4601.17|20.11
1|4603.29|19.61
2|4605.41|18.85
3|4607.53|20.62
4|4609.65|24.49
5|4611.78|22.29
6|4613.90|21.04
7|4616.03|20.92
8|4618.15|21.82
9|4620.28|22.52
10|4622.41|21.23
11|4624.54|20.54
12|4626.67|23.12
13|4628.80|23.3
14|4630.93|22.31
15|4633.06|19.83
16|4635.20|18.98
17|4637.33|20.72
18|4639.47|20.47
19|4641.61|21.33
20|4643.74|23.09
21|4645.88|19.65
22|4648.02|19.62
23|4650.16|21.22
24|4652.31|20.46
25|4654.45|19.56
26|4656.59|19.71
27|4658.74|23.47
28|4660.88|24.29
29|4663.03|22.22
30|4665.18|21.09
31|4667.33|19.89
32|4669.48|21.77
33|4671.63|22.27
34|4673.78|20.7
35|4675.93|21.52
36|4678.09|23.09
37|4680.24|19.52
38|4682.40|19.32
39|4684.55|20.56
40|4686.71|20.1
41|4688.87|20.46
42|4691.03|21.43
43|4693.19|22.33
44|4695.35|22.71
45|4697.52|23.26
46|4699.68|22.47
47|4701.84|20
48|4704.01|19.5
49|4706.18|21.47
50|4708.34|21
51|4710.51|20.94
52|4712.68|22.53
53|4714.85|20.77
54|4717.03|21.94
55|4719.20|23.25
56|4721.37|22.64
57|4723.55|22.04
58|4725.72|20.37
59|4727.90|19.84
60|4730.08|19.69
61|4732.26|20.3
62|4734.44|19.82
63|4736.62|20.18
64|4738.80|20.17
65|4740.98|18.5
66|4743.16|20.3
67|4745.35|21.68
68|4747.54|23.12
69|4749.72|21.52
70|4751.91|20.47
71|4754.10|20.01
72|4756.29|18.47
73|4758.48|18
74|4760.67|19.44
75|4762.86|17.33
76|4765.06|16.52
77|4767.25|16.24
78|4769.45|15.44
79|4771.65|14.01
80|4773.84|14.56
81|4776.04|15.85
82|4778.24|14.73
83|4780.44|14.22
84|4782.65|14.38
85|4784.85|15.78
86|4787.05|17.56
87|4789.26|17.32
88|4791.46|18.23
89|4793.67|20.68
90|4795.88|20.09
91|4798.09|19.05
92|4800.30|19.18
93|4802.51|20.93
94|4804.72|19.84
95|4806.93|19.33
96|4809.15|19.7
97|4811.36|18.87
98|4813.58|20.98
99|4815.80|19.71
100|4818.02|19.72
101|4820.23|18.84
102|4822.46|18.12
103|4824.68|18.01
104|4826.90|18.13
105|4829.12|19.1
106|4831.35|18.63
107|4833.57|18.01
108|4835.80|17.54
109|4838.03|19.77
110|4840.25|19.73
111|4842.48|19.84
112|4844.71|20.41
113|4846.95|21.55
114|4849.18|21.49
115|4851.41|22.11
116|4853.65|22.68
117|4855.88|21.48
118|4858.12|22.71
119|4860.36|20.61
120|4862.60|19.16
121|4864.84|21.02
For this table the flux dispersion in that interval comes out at 1.1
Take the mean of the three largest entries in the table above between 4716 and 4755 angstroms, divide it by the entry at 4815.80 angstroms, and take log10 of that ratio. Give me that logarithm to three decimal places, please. 0.067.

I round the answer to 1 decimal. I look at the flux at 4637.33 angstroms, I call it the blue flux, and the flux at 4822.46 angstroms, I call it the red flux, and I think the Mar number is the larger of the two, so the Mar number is 20.7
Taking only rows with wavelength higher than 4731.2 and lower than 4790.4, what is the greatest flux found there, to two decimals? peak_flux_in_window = 23.12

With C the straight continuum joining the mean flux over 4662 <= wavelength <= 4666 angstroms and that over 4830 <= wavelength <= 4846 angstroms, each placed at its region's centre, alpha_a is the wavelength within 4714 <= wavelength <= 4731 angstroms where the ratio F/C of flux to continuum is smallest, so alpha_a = 4730.08 angstroms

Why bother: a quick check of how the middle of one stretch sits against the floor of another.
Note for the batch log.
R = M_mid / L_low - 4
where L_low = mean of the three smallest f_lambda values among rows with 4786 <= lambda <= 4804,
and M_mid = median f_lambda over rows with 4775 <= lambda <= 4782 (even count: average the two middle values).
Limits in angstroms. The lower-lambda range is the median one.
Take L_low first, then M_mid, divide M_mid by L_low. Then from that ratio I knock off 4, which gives -3.17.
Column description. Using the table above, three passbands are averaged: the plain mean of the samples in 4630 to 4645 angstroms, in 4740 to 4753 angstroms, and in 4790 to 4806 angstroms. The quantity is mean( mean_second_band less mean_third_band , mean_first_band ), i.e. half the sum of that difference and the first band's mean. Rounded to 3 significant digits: 11.1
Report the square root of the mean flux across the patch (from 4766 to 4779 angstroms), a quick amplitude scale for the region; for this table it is 3.89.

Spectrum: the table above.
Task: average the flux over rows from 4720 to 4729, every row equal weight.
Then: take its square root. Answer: 4.61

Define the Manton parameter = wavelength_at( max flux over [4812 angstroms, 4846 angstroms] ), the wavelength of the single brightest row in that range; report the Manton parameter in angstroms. 4813.58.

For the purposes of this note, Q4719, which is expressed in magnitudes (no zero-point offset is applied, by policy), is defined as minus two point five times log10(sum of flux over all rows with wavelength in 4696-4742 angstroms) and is -6.61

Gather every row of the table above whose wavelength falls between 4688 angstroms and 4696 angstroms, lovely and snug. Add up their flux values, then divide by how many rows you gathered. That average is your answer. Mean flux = 21.7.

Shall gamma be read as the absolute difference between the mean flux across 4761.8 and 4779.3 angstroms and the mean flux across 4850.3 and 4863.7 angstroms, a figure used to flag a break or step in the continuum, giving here 5.9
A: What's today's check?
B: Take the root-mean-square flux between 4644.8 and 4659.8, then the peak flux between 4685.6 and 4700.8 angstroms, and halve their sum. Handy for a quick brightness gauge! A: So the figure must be 21.9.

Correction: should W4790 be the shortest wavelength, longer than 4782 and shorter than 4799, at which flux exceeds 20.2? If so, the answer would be 4793.67 angstroms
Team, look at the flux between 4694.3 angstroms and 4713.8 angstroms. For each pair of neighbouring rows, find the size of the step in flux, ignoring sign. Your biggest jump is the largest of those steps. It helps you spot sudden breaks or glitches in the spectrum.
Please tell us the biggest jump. 2.47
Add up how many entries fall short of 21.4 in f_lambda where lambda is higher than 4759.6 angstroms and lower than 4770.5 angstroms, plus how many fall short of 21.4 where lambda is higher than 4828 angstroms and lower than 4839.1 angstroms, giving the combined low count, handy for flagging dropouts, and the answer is 10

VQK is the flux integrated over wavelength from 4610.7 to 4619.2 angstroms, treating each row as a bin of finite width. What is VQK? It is 183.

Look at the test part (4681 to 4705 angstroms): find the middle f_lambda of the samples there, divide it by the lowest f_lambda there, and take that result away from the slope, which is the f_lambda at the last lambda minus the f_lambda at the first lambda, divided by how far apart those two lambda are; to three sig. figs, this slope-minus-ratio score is -1.06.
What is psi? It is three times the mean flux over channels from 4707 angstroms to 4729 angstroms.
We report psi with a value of 64.6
